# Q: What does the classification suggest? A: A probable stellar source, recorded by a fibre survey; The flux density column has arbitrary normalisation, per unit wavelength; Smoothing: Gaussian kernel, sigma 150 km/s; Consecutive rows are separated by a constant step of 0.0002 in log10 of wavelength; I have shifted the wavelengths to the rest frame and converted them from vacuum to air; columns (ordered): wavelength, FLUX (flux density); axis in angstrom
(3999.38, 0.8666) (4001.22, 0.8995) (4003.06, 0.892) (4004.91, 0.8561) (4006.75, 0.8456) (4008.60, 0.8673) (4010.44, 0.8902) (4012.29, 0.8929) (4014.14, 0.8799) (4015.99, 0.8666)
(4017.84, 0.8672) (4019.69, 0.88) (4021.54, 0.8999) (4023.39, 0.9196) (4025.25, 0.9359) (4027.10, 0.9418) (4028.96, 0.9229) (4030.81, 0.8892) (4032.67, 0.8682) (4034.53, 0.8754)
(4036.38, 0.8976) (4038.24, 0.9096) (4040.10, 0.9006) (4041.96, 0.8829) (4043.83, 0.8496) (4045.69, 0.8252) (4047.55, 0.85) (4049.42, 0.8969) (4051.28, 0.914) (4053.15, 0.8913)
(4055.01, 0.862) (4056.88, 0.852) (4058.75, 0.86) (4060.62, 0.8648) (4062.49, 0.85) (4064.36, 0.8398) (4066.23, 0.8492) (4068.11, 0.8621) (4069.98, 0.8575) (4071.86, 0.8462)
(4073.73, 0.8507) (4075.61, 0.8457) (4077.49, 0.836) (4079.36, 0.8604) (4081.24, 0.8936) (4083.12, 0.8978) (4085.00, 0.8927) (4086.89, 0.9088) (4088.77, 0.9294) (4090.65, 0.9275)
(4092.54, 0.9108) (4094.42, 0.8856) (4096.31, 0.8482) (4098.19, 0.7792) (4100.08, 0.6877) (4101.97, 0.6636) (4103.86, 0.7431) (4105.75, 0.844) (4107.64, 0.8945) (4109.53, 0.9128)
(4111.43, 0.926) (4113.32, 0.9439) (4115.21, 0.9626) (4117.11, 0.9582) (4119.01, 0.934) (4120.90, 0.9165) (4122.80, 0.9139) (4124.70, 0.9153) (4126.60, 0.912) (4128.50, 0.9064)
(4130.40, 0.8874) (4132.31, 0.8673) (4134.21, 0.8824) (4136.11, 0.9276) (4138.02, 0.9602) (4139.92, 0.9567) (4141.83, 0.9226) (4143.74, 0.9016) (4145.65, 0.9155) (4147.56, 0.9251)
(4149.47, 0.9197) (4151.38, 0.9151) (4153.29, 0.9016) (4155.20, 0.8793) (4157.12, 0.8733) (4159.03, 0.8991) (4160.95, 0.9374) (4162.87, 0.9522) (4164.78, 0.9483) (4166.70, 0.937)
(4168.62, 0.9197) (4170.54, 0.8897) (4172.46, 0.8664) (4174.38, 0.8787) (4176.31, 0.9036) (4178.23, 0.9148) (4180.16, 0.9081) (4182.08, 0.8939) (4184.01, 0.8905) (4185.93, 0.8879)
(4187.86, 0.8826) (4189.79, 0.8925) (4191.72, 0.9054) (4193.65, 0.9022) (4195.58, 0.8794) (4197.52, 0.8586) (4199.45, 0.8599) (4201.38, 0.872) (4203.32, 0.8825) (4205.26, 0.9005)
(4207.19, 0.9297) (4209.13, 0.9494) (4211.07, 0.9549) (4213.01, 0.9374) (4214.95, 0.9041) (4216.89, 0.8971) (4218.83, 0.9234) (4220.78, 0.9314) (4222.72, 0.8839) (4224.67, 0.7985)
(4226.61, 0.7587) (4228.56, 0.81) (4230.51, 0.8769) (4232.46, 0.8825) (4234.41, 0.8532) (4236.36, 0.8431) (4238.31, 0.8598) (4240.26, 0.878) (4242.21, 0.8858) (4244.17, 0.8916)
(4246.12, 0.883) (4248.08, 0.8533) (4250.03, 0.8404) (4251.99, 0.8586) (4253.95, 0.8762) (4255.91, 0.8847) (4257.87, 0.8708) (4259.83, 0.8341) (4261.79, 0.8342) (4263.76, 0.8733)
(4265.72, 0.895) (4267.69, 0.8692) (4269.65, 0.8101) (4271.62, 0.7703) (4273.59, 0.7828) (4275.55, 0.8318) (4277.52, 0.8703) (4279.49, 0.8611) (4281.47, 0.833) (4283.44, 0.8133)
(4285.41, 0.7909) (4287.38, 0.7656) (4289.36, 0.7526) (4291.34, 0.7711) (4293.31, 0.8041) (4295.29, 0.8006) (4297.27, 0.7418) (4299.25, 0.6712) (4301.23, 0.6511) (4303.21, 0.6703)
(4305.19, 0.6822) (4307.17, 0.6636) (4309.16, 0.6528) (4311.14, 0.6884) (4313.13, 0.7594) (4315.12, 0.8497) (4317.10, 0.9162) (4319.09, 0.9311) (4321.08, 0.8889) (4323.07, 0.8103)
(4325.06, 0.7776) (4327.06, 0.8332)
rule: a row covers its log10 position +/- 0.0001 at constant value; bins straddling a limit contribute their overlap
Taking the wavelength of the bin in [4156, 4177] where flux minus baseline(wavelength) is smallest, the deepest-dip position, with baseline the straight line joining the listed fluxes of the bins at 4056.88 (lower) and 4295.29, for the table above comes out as 4172.46 angstrom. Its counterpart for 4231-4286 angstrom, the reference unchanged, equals 4271.62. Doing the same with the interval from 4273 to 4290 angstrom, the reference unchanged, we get 4289.36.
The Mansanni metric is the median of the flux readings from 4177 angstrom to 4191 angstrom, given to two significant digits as 0.89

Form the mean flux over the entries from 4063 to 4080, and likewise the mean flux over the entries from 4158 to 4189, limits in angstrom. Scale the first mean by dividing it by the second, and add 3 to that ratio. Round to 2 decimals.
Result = 3.94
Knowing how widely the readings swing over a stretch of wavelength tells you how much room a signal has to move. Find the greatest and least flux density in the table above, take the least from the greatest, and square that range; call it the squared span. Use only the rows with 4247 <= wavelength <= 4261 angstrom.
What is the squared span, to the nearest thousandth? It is 0.003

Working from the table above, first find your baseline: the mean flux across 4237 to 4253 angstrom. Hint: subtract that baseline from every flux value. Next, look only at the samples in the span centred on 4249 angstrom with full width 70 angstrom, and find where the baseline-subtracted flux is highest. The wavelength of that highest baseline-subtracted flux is 4220.78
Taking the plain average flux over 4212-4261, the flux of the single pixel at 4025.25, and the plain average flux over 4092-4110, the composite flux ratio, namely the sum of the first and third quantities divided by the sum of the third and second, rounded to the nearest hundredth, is 0.96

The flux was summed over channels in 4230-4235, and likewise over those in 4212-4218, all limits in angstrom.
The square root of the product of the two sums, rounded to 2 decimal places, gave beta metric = 2.67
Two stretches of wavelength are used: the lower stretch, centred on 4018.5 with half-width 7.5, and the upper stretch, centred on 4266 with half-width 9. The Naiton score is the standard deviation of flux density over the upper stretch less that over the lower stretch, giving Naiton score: 0.018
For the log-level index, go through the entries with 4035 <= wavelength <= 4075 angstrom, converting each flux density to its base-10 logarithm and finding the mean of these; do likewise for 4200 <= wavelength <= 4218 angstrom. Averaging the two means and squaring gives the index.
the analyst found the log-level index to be 0.0026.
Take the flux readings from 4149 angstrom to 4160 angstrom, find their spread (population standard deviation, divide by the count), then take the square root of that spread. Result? 0.130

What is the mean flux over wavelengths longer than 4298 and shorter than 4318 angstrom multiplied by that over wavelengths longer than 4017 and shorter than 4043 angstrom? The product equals 0.648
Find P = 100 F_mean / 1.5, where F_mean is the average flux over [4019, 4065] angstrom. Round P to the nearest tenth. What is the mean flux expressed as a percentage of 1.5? 58.9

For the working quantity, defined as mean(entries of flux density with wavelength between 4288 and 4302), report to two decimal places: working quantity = 0.74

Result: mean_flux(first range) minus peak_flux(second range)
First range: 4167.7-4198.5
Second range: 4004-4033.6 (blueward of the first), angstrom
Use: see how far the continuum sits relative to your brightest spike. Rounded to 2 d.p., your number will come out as -0.05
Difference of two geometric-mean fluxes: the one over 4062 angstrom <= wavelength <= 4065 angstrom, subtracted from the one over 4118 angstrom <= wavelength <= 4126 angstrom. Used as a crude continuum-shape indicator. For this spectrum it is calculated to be 0.08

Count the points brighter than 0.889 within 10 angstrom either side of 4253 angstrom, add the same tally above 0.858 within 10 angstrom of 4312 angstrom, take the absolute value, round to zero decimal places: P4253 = 4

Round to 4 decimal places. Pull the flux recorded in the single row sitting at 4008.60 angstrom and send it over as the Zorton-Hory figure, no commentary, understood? 0.8673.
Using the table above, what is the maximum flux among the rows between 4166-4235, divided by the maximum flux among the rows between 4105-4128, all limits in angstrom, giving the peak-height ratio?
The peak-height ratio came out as 0.99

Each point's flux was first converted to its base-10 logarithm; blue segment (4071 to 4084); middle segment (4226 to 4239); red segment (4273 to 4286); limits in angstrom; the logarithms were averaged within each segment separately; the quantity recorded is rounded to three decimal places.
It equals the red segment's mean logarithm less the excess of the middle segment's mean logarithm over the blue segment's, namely -0.072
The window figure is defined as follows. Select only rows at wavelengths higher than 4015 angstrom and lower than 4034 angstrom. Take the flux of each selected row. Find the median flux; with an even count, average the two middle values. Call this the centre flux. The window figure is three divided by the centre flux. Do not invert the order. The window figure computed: 3.35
